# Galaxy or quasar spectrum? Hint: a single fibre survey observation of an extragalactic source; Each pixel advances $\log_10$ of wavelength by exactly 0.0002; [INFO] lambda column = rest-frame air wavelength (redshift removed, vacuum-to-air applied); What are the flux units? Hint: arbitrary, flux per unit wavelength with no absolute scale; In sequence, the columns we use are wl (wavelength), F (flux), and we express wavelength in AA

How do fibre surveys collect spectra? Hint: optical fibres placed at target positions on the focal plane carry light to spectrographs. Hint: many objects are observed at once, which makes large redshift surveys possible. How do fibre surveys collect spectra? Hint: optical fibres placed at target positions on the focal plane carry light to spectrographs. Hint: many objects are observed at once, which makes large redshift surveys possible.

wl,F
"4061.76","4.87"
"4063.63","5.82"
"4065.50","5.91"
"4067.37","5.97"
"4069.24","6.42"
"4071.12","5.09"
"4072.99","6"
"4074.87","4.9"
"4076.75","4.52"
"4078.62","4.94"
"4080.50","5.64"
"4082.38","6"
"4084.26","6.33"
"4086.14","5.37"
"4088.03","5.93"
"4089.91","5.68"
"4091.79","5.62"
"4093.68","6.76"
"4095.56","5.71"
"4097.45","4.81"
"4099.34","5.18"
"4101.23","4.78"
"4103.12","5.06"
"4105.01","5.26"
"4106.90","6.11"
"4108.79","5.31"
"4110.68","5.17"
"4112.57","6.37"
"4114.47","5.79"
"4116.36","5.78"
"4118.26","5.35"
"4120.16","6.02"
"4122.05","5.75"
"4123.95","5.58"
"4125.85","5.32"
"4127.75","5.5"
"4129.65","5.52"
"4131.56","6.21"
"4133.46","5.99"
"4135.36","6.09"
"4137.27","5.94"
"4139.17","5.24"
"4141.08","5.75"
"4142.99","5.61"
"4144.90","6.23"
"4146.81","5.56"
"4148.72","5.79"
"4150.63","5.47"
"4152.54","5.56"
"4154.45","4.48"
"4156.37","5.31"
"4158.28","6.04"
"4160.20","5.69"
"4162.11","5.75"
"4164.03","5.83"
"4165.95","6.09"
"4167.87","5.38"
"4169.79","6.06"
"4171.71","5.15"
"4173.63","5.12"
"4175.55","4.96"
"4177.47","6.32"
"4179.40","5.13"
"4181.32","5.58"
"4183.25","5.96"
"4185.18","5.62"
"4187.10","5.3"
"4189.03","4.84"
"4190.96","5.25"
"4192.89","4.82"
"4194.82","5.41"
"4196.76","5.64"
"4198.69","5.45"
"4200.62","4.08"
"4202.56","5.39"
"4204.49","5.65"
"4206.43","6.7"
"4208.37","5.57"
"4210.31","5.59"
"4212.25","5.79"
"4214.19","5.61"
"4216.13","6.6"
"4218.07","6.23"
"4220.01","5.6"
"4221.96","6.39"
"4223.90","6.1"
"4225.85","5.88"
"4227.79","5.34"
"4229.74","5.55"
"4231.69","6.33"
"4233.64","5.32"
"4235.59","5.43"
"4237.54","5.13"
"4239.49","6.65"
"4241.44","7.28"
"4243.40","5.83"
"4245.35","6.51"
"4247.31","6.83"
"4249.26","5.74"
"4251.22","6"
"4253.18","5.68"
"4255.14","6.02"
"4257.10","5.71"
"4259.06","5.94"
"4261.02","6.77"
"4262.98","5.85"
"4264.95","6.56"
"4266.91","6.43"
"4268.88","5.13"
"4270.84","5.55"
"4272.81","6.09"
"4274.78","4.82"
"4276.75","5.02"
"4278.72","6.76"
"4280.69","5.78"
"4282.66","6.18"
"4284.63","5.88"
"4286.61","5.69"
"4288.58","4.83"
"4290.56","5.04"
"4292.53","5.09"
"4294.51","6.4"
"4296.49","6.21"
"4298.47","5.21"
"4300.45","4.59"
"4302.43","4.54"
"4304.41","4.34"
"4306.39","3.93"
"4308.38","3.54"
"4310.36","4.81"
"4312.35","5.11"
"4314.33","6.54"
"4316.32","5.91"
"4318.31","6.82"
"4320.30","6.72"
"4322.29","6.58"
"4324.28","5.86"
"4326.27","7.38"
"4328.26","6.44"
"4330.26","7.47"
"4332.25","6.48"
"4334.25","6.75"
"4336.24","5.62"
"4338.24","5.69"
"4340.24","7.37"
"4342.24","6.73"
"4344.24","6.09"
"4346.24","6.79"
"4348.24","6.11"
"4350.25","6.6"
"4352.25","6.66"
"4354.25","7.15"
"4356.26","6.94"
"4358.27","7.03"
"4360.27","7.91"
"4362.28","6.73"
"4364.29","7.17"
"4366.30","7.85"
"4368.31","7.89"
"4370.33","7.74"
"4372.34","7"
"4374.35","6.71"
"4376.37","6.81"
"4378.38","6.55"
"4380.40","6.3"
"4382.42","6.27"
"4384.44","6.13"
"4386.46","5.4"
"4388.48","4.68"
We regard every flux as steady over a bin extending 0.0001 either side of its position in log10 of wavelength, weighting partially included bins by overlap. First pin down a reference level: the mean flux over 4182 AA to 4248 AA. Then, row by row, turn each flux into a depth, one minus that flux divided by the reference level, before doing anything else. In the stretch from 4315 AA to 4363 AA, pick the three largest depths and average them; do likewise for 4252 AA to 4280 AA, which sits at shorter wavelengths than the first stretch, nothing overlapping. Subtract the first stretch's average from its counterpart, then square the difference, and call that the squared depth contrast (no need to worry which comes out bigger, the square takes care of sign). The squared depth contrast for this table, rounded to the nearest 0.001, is 0.016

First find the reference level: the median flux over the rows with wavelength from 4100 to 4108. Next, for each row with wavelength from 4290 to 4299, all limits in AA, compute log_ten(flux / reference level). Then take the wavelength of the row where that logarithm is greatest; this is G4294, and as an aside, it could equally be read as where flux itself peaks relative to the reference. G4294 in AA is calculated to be 4294.51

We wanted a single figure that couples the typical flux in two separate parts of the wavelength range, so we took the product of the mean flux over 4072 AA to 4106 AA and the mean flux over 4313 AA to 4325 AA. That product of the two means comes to 35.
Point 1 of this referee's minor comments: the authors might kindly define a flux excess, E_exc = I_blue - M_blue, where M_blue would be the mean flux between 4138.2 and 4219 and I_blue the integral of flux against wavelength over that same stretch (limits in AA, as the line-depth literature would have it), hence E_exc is 444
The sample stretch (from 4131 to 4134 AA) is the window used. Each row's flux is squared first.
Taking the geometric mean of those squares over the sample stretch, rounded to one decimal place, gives 37.2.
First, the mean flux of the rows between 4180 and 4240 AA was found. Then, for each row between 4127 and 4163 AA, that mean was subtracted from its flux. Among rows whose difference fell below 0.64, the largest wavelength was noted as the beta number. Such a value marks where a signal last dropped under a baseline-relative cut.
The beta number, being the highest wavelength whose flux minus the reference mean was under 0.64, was 4162.11 AA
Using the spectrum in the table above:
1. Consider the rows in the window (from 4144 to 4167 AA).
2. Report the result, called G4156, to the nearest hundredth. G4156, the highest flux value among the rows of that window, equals 6.23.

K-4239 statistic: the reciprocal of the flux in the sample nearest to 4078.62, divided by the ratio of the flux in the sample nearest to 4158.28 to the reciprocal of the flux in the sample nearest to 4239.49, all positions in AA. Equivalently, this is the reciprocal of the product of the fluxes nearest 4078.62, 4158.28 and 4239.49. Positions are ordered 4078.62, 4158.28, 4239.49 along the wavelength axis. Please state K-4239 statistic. 0.0050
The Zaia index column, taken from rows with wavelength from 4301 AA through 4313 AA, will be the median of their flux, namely 4.4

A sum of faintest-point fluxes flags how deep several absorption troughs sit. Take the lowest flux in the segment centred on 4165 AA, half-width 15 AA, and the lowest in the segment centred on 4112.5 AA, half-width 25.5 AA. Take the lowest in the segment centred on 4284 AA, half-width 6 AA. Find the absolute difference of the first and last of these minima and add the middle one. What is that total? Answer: 5.1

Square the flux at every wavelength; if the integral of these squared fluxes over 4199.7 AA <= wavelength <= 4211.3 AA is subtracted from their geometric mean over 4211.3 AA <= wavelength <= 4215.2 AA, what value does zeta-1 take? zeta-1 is -325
